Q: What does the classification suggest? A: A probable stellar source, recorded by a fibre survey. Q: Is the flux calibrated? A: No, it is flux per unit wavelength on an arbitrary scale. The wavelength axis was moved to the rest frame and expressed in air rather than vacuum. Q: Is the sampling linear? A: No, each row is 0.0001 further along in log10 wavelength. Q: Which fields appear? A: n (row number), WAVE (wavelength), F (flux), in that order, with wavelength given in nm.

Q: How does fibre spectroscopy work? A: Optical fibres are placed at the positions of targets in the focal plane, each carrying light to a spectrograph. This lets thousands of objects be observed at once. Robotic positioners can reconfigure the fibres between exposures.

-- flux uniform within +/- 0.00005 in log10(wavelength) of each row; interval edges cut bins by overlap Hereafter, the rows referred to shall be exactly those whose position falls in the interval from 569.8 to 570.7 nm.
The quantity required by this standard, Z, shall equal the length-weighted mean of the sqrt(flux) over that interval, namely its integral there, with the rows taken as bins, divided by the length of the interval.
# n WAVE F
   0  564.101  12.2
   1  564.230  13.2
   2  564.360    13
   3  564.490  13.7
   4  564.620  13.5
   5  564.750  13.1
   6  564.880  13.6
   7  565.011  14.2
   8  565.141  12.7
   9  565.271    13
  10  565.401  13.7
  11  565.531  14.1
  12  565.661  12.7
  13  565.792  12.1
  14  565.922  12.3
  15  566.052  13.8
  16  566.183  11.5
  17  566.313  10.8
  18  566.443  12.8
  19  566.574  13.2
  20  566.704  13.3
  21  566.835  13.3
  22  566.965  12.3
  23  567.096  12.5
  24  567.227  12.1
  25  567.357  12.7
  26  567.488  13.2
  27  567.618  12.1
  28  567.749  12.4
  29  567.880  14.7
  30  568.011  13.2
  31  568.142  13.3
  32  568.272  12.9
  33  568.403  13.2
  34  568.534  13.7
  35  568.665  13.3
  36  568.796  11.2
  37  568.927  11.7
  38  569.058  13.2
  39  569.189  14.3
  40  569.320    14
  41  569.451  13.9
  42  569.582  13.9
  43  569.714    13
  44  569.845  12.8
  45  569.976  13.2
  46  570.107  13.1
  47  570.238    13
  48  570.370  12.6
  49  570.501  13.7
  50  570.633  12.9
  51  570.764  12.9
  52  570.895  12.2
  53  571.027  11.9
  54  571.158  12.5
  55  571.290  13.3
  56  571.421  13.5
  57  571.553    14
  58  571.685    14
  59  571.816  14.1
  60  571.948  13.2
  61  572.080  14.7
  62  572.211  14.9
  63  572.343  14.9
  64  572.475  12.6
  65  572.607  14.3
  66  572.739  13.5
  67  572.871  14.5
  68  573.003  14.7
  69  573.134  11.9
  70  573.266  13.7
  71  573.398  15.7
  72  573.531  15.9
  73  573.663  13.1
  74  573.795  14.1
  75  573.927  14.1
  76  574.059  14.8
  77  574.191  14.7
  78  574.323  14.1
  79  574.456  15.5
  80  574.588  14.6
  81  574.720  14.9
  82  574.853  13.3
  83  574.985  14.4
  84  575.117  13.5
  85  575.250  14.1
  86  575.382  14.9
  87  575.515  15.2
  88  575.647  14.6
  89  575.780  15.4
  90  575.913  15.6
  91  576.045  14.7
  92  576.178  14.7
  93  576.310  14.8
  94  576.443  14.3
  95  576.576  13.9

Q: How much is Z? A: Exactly 3.61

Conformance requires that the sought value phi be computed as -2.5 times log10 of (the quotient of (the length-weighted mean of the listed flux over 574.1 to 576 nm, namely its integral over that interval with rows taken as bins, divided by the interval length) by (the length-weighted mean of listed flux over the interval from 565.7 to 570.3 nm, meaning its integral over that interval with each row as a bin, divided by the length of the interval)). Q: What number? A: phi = -0.14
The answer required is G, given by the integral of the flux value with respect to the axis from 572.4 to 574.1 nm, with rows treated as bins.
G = 23.9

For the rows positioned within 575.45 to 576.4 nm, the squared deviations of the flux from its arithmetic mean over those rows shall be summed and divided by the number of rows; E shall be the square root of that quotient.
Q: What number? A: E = 0.37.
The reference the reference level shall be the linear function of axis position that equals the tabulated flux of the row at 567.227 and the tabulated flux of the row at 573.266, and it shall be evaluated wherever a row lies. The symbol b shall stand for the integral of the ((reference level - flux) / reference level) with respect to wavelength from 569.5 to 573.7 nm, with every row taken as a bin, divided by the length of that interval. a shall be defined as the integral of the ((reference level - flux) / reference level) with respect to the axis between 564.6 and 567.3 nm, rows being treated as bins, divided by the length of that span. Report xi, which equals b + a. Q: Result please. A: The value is -0.12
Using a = -0.10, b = -0.02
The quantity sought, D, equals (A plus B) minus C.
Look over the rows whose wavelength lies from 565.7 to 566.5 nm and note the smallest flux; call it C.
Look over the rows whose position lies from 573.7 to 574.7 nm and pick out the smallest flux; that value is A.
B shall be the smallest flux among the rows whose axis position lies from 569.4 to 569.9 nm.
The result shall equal 16.1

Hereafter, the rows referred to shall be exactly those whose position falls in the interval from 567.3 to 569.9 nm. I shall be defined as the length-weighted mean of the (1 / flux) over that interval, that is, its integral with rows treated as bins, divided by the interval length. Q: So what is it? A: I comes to 0.0764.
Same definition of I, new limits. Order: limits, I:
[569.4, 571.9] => 0.0760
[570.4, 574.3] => 0.0729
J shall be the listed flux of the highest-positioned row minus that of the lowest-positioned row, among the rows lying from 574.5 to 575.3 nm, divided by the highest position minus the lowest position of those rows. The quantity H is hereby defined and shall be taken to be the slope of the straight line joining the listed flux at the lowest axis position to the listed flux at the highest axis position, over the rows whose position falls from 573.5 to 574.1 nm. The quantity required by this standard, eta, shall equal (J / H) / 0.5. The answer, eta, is 0.7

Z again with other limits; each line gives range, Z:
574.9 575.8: 3.81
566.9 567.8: 3.53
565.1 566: 3.60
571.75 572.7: 3.75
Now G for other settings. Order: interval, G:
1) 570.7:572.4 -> 23.0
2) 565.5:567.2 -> 21.5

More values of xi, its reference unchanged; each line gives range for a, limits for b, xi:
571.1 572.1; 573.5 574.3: -0.06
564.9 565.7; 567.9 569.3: -0.21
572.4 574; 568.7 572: -0.04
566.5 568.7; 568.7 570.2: -0.10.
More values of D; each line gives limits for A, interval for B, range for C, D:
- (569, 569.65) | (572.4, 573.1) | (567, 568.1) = 13.7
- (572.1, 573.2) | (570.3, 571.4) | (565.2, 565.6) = 10.8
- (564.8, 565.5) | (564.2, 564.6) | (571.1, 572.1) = 13.2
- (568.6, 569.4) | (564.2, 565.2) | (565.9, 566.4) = 13.1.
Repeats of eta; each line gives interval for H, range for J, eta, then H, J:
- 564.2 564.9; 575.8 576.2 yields -11.0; 0.6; -3.4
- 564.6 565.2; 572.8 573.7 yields 2.3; -1.5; -1.8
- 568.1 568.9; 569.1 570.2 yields 0.8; -3.2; -1.3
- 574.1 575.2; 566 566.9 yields 1.0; -1.3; -0.6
